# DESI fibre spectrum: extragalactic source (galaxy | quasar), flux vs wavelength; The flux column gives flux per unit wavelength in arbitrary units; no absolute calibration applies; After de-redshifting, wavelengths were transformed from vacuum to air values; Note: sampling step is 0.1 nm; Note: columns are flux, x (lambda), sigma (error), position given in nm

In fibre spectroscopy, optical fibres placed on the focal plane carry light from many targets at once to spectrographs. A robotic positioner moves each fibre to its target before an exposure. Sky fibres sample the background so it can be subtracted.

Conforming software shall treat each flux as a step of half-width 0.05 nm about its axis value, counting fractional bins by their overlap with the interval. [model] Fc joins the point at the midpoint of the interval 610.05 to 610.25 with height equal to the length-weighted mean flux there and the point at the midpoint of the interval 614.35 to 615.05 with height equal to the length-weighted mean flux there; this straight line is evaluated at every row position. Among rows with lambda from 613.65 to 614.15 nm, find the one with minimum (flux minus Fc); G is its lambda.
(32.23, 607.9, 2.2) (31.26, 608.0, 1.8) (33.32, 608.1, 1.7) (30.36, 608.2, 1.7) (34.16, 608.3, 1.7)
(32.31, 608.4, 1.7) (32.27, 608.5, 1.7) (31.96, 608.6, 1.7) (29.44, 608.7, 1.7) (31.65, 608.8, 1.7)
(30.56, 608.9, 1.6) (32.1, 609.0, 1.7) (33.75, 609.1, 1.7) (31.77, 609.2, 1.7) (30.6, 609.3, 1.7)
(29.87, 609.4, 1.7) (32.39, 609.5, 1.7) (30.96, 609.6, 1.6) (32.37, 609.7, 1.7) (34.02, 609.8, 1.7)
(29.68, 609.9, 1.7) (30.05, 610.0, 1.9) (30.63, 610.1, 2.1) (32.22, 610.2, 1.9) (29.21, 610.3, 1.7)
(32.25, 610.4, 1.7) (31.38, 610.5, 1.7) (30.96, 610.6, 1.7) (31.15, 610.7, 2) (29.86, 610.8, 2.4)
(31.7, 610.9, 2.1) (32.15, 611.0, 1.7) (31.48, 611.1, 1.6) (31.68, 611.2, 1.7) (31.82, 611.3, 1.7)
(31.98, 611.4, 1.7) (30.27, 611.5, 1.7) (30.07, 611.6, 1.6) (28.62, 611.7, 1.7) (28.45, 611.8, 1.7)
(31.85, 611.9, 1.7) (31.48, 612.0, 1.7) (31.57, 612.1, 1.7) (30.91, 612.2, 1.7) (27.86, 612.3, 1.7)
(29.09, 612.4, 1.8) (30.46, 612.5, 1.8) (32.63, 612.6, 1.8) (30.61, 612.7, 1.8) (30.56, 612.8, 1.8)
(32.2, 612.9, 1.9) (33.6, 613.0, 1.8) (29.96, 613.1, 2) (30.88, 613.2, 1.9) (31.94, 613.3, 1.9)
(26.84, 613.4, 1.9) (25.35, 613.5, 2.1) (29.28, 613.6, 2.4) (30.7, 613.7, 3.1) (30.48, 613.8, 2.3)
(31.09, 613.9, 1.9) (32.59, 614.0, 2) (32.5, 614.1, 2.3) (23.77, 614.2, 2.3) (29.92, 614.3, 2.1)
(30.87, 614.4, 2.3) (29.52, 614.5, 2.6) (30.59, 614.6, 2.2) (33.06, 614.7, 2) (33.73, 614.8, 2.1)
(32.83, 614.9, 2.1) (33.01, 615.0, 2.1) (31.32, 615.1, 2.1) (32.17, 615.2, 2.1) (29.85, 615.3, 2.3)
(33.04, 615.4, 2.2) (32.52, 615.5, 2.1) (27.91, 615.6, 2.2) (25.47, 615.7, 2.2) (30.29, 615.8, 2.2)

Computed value 613.8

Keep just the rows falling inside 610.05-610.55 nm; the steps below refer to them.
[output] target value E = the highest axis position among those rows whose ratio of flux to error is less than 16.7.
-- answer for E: 610.1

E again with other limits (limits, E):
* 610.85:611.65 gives 610.9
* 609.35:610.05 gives 610.0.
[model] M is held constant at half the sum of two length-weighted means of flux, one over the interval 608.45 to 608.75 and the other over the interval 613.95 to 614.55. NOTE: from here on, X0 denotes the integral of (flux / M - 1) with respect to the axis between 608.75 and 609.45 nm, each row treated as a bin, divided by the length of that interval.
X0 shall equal 0.03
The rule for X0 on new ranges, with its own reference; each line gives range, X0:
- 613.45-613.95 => -0.04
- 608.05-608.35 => 0.07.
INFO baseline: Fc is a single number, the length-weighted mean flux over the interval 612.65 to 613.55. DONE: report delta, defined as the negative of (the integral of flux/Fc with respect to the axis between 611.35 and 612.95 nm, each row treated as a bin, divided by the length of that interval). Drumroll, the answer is -1.01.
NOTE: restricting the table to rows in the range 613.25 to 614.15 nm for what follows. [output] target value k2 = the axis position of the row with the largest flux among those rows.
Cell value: 614.0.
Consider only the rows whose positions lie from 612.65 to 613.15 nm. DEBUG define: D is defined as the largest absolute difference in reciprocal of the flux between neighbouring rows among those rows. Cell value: 0.0036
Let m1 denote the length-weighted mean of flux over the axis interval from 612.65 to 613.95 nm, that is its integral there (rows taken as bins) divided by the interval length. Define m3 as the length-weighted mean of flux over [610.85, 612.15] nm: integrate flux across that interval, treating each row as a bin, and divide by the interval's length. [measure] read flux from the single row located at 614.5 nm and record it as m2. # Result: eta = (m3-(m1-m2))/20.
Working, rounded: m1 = 30.3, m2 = 29.52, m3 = 31.0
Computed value 1.51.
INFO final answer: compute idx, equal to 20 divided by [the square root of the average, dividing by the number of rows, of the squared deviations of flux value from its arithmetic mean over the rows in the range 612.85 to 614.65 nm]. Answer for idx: 8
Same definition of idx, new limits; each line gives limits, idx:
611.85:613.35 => 15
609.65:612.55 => 15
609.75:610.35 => 12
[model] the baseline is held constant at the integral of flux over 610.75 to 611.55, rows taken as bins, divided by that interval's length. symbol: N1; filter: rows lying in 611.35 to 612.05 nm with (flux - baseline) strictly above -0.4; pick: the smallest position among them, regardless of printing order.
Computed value 611.4 nm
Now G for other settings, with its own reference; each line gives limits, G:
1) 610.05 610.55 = 610.3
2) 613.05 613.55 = 613.5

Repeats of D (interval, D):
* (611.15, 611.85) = 0.0018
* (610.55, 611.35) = 0.0019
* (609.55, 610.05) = 0.0043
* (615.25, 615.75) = 0.0051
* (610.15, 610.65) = 0.0032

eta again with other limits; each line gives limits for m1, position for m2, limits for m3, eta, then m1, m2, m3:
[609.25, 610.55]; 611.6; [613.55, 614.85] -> 1.47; 31.2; 30.07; 30.6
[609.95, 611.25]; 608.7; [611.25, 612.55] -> 1.43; 31.1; 29.44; 30.3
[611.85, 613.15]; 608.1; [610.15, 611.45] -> 1.69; 31.0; 33.32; 31.4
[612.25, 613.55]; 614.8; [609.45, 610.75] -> 1.75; 30.2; 33.73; 31.3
